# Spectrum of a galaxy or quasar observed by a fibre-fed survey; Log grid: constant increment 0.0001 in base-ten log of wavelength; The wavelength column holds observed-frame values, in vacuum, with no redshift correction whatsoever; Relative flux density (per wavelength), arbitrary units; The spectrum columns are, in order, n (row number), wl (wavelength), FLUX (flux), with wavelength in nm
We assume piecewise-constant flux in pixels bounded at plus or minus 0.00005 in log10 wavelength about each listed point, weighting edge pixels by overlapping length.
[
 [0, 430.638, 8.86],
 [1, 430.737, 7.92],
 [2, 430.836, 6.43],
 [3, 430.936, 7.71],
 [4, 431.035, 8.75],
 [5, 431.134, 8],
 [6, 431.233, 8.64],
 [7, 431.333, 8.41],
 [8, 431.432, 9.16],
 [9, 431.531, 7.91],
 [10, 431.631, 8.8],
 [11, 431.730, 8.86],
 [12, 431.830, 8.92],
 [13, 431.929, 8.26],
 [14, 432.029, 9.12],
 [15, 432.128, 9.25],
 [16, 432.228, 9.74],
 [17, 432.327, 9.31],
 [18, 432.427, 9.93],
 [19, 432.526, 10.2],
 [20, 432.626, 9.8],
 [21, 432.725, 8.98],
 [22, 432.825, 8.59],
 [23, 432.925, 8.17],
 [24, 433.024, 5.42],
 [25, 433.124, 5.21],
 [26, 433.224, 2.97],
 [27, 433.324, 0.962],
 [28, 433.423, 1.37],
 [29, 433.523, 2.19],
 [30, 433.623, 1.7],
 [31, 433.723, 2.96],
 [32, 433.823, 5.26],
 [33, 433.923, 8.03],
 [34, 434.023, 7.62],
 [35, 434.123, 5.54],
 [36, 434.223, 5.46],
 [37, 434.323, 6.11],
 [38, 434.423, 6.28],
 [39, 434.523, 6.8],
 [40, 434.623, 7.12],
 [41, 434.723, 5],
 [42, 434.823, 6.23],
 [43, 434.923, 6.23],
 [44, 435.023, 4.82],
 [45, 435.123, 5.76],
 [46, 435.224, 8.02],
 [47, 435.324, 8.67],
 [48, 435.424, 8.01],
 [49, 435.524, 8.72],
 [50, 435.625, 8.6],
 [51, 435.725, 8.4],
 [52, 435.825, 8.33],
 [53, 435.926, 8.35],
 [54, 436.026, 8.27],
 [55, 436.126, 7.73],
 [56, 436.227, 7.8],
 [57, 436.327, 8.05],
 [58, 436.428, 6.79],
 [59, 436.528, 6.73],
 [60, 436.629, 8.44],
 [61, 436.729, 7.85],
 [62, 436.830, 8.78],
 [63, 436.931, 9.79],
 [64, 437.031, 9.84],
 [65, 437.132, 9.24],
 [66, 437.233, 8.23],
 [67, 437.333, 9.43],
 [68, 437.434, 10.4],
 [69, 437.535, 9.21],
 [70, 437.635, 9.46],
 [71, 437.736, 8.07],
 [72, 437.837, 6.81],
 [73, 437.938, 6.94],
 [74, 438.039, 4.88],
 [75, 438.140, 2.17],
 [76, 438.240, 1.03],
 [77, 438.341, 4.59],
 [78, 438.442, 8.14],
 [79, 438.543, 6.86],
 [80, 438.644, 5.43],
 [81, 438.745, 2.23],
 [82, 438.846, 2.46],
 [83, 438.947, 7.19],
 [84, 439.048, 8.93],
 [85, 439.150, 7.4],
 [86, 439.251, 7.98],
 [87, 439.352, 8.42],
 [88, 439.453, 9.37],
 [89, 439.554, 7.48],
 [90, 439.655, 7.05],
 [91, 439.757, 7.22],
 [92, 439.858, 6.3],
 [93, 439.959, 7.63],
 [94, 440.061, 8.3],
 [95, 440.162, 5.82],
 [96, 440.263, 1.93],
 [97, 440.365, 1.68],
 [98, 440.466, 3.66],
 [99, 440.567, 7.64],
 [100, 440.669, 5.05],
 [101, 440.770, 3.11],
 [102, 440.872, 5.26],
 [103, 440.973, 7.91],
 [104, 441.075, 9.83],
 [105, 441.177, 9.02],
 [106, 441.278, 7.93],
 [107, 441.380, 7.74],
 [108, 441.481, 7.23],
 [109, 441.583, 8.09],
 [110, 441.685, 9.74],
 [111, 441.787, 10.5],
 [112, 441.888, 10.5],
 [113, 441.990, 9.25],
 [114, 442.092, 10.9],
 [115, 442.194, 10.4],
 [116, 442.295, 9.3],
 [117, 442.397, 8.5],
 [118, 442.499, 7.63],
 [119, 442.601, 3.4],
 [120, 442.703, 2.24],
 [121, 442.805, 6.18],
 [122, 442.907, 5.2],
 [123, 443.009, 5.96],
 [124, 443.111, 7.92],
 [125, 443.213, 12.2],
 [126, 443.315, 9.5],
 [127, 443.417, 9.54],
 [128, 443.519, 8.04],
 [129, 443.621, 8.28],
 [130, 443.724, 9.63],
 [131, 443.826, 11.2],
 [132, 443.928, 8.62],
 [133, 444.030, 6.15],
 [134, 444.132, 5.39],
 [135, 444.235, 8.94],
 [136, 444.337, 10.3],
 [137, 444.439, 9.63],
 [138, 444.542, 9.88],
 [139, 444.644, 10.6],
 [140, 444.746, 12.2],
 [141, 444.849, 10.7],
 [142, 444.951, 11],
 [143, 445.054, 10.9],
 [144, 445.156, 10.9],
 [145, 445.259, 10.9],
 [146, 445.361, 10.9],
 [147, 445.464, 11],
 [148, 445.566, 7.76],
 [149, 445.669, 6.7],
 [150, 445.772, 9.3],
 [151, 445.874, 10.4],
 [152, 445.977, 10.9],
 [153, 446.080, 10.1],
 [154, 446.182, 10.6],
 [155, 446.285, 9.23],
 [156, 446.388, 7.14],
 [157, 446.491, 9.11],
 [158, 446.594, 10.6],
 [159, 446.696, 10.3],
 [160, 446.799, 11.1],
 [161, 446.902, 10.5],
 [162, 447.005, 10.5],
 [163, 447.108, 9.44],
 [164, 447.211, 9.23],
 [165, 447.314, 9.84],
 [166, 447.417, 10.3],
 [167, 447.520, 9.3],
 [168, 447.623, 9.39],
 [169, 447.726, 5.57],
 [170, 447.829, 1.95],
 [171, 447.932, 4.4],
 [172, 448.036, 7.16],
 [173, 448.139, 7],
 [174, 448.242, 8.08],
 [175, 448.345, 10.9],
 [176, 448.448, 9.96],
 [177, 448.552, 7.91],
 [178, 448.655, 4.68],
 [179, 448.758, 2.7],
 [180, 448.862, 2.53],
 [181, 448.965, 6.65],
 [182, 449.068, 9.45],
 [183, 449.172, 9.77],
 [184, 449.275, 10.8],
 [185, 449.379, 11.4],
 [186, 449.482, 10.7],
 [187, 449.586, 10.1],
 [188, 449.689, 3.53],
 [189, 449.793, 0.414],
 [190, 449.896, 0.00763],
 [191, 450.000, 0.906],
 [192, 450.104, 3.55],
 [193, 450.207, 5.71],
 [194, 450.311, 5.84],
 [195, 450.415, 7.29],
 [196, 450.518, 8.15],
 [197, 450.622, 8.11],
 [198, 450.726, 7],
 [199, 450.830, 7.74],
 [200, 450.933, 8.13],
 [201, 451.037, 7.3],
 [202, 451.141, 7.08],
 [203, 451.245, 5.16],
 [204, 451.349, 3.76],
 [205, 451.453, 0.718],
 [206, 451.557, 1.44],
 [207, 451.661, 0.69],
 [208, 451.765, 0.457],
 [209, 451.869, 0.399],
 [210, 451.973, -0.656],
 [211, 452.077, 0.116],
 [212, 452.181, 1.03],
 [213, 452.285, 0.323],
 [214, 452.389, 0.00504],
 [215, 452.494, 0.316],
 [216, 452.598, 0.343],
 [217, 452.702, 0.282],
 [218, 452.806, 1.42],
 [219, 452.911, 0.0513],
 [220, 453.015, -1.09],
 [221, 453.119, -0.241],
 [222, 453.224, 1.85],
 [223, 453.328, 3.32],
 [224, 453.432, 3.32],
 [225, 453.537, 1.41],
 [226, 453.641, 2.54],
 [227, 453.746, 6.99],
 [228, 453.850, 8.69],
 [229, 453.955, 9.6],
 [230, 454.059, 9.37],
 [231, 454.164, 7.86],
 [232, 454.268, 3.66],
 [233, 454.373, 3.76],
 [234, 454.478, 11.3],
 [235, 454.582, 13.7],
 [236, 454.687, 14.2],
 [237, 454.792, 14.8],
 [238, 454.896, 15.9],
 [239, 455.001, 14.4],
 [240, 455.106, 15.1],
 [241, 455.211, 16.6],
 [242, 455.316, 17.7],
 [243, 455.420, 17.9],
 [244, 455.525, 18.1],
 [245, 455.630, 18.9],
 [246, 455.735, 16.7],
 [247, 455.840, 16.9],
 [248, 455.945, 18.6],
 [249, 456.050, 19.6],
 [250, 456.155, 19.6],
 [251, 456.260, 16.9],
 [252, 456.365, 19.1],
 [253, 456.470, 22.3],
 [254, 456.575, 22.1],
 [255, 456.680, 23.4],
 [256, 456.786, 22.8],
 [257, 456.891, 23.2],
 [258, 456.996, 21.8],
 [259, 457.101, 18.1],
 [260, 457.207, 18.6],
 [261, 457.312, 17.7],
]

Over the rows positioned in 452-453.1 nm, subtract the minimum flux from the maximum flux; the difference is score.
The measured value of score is 2.5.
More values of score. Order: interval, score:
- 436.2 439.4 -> 9.4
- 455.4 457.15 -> 6.7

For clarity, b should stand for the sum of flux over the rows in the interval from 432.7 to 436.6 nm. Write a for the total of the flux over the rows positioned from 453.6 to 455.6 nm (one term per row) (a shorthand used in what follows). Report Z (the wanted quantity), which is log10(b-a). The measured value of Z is 1.40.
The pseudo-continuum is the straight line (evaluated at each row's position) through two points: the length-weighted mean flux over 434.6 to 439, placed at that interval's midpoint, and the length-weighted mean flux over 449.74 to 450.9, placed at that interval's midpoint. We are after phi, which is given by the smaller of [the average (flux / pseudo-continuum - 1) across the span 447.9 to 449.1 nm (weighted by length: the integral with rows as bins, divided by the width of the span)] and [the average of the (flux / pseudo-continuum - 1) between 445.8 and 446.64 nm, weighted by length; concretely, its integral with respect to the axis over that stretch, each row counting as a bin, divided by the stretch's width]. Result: 0.3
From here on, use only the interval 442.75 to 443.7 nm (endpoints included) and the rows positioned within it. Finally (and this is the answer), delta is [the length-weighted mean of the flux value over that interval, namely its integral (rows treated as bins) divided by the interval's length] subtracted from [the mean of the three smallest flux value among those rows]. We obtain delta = -2.3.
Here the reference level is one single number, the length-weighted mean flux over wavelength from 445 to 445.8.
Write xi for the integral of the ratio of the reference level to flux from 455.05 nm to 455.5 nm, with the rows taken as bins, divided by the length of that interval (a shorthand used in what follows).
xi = 0.6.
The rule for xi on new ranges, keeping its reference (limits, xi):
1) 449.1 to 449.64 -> 0.9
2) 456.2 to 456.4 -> 0.5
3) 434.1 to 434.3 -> 1.8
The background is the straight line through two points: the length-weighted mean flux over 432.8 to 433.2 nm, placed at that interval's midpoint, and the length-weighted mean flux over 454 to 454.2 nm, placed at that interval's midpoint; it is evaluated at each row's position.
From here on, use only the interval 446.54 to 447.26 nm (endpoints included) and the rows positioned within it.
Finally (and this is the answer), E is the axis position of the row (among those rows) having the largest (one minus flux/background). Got 447.211 nm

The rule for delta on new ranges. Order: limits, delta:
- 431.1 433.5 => -5.9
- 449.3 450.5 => -5.2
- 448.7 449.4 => -3.5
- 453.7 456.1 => -8.7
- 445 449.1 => -6.2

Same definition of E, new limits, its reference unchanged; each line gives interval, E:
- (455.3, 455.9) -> 455.735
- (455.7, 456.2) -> 455.735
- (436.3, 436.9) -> 436.528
